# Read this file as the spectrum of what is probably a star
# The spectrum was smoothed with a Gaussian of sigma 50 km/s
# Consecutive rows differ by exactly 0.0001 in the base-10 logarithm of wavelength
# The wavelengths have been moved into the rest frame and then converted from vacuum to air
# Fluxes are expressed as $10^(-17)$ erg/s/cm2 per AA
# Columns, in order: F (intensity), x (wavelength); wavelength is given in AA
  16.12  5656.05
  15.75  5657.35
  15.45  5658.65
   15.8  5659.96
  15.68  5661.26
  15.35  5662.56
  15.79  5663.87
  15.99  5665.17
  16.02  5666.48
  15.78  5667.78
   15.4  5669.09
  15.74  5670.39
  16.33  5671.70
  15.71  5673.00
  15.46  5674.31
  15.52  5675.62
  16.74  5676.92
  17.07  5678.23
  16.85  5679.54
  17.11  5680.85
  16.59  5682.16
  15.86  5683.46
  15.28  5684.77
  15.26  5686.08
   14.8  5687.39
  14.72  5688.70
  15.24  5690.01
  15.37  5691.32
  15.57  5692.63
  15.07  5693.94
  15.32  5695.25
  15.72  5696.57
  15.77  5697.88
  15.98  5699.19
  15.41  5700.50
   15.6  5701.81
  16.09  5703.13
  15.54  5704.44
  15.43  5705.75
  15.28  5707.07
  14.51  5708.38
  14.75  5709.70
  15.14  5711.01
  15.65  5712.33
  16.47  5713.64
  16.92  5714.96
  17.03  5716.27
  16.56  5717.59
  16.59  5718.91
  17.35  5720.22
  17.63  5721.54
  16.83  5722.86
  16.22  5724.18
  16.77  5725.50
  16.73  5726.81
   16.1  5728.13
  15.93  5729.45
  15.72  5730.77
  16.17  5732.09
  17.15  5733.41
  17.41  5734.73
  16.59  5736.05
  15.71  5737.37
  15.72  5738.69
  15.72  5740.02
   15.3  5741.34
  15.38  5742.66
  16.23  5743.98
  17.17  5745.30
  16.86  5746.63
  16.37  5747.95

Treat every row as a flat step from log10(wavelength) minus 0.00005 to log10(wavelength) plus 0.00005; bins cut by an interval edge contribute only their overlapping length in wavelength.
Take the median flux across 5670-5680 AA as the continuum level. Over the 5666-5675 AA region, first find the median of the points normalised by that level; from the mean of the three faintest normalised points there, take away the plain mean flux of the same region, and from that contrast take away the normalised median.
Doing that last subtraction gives -15.8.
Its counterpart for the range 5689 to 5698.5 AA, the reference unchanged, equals -15.4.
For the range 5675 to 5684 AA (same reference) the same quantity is -16.6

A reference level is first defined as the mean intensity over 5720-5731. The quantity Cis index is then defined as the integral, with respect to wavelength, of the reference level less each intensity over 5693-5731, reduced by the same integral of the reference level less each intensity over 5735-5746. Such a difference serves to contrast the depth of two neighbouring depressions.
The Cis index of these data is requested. 16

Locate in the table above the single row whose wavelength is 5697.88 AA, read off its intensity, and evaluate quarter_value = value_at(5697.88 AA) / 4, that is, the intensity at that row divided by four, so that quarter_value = 3.94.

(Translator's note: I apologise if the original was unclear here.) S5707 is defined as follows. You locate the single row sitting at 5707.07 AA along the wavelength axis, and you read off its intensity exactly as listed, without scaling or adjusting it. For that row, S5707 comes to 15.28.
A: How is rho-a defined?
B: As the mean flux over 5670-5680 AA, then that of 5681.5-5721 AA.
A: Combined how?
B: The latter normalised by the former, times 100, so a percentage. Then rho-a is 97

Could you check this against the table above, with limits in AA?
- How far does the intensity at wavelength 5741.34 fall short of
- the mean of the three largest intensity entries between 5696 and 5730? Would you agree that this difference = 2.0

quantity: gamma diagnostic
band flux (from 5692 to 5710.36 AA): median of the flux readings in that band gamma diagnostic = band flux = 15.5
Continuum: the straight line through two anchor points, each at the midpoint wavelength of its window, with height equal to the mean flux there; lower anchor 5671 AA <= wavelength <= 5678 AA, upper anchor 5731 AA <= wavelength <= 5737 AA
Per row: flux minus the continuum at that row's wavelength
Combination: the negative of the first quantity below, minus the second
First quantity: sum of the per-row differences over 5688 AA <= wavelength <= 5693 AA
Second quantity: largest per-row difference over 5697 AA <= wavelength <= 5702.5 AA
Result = 4.2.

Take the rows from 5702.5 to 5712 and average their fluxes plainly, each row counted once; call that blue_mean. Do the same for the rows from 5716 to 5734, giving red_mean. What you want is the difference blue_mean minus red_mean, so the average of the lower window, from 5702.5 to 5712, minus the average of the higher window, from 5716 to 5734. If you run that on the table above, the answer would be -1.4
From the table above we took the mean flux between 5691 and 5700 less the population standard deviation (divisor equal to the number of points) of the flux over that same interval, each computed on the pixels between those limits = 15.3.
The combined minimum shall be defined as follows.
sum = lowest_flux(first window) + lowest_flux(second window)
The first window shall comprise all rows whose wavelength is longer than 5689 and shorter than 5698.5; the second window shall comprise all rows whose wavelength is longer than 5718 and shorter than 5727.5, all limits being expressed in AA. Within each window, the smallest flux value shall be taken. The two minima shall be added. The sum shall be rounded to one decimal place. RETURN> 31.3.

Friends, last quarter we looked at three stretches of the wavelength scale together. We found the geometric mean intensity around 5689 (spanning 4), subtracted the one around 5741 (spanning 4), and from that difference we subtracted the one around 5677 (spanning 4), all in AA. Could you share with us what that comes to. -17.0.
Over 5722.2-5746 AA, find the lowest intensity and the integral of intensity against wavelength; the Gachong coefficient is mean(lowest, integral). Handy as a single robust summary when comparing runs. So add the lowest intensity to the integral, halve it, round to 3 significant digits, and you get 201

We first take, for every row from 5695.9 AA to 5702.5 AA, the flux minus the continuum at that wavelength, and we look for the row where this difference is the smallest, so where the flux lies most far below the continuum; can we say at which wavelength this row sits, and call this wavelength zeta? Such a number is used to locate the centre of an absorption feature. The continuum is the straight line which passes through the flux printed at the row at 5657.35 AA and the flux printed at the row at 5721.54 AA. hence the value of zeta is 5700.50 AA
